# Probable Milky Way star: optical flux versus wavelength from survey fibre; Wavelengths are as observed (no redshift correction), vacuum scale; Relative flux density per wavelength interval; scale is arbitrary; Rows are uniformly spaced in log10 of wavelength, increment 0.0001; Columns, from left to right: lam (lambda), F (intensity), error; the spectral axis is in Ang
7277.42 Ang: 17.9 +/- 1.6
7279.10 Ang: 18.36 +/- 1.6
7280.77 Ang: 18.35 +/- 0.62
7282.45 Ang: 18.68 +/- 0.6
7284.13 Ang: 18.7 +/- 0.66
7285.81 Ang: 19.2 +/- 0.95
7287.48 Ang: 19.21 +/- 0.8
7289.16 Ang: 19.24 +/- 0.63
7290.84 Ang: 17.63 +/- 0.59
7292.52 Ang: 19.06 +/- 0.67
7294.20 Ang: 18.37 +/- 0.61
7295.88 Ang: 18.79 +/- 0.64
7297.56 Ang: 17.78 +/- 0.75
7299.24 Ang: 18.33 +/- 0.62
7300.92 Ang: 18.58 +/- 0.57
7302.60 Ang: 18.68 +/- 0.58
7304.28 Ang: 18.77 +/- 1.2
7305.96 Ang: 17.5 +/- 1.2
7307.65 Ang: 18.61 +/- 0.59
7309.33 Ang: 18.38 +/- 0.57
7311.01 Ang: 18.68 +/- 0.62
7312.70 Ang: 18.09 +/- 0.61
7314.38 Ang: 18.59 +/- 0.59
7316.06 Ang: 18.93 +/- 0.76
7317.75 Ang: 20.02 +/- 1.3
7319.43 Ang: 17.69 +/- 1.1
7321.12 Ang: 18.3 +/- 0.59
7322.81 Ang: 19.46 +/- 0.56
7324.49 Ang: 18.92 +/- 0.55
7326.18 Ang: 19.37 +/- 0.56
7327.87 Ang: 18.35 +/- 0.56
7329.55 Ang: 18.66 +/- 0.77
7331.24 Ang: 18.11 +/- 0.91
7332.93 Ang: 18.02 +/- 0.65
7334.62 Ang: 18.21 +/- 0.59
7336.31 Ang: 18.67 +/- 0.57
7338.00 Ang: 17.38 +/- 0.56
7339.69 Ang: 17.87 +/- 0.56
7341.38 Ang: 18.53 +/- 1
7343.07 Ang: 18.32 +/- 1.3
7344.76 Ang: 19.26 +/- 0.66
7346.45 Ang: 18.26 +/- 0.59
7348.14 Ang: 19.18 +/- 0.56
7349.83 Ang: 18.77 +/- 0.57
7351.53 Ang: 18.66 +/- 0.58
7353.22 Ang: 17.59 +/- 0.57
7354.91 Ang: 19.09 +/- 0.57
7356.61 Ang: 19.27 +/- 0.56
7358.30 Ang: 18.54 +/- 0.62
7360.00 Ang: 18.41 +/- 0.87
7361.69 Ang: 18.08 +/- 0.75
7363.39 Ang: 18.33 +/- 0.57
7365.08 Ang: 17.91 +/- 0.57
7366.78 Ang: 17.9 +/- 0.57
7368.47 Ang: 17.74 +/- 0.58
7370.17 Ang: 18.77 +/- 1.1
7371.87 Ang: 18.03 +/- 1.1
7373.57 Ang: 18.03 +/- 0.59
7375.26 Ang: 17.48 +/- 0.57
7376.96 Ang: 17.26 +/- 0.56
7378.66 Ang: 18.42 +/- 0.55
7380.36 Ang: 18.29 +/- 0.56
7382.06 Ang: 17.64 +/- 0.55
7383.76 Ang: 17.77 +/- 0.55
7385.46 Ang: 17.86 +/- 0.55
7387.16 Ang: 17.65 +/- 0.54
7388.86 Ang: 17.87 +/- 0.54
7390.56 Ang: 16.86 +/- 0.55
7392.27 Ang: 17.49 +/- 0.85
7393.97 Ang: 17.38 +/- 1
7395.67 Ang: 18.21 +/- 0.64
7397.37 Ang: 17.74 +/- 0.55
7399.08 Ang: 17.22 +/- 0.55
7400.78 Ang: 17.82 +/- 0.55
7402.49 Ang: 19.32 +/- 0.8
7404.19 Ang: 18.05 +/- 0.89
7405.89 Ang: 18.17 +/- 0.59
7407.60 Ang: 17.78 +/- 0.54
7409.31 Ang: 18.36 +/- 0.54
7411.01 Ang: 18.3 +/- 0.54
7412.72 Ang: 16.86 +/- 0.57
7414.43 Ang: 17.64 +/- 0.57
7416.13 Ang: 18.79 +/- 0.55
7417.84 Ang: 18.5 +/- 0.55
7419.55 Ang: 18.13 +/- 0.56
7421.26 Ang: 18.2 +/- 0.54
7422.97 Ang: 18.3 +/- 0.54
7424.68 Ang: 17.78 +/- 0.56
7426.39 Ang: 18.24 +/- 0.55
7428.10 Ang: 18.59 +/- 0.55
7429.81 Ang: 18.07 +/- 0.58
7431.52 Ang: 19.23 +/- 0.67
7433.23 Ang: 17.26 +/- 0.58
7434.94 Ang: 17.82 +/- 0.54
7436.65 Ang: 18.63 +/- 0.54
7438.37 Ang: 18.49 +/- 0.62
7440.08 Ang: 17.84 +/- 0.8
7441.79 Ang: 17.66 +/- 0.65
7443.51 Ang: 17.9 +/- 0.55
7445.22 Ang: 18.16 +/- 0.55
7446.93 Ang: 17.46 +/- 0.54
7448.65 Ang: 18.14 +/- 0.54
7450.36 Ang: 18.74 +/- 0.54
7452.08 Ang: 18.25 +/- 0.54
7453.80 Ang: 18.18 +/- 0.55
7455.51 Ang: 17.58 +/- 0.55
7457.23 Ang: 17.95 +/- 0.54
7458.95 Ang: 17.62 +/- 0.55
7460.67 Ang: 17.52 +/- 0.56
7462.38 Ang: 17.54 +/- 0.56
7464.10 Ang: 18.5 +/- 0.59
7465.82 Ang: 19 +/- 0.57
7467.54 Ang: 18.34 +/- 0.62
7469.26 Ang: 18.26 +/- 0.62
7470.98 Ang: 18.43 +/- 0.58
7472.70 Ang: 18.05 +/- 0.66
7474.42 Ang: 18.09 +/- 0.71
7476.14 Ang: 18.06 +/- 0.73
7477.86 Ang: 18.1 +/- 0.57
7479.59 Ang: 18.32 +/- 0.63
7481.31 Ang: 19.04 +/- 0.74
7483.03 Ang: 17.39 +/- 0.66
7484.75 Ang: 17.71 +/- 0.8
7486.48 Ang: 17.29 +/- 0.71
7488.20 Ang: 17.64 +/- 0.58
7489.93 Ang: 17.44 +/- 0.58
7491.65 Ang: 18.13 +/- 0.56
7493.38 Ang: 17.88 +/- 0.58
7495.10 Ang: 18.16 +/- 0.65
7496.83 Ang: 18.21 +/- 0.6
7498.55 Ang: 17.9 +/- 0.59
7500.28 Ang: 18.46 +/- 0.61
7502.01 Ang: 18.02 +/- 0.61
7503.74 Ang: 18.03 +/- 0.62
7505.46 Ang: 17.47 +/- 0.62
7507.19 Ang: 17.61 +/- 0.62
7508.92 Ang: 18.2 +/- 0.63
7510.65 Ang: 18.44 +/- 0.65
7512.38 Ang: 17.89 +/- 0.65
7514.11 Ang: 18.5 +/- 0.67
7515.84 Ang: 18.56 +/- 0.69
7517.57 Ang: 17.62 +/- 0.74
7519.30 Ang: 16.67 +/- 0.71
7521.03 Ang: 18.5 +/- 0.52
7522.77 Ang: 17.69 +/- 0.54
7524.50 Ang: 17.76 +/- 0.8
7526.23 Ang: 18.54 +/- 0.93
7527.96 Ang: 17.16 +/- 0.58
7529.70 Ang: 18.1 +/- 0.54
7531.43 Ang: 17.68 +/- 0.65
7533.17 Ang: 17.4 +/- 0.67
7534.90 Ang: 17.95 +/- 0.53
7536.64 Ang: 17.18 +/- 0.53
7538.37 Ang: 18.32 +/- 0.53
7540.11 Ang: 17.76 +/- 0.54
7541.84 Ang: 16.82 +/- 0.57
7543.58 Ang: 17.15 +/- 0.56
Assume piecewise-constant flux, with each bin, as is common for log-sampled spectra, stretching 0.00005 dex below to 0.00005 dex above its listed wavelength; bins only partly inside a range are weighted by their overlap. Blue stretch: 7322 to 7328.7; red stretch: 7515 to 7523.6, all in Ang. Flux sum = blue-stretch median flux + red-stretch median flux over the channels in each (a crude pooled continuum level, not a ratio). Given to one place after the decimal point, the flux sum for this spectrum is 36.8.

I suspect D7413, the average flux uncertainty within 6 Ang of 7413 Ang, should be 0.55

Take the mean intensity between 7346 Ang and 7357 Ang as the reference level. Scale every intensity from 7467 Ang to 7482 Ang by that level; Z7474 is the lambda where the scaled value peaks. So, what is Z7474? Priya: 7481.31 Ang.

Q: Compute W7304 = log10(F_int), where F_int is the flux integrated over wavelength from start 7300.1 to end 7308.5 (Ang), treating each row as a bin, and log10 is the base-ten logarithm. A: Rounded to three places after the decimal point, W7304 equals 2.190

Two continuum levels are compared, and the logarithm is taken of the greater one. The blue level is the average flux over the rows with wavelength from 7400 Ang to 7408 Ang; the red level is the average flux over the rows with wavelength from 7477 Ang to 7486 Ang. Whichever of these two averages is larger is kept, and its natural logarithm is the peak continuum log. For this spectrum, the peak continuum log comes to 2.90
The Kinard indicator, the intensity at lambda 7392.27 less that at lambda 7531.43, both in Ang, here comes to -0.2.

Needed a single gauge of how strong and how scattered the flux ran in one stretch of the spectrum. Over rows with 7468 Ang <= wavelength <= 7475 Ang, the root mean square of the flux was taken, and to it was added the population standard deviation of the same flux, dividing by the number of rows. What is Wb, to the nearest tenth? 18.4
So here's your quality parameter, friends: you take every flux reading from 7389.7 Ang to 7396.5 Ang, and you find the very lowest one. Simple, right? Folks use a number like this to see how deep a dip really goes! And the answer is 16.86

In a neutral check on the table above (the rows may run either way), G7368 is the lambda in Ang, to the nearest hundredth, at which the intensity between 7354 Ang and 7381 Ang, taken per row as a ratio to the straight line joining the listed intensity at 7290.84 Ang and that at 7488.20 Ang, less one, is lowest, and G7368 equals 7376.96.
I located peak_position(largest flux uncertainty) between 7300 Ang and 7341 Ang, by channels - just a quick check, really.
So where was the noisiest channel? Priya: 7317.75 Ang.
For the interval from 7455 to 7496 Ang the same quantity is 7484.75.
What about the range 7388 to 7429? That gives 7393.97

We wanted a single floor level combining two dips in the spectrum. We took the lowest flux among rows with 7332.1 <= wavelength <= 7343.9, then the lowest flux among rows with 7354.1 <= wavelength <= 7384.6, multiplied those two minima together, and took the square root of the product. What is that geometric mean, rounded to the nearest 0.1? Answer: 17.3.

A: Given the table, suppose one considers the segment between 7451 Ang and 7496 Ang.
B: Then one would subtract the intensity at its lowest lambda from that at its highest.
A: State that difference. -0.09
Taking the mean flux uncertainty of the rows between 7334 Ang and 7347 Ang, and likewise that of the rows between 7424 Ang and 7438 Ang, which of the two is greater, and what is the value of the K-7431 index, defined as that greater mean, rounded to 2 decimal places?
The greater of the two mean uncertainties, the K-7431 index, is 0.73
